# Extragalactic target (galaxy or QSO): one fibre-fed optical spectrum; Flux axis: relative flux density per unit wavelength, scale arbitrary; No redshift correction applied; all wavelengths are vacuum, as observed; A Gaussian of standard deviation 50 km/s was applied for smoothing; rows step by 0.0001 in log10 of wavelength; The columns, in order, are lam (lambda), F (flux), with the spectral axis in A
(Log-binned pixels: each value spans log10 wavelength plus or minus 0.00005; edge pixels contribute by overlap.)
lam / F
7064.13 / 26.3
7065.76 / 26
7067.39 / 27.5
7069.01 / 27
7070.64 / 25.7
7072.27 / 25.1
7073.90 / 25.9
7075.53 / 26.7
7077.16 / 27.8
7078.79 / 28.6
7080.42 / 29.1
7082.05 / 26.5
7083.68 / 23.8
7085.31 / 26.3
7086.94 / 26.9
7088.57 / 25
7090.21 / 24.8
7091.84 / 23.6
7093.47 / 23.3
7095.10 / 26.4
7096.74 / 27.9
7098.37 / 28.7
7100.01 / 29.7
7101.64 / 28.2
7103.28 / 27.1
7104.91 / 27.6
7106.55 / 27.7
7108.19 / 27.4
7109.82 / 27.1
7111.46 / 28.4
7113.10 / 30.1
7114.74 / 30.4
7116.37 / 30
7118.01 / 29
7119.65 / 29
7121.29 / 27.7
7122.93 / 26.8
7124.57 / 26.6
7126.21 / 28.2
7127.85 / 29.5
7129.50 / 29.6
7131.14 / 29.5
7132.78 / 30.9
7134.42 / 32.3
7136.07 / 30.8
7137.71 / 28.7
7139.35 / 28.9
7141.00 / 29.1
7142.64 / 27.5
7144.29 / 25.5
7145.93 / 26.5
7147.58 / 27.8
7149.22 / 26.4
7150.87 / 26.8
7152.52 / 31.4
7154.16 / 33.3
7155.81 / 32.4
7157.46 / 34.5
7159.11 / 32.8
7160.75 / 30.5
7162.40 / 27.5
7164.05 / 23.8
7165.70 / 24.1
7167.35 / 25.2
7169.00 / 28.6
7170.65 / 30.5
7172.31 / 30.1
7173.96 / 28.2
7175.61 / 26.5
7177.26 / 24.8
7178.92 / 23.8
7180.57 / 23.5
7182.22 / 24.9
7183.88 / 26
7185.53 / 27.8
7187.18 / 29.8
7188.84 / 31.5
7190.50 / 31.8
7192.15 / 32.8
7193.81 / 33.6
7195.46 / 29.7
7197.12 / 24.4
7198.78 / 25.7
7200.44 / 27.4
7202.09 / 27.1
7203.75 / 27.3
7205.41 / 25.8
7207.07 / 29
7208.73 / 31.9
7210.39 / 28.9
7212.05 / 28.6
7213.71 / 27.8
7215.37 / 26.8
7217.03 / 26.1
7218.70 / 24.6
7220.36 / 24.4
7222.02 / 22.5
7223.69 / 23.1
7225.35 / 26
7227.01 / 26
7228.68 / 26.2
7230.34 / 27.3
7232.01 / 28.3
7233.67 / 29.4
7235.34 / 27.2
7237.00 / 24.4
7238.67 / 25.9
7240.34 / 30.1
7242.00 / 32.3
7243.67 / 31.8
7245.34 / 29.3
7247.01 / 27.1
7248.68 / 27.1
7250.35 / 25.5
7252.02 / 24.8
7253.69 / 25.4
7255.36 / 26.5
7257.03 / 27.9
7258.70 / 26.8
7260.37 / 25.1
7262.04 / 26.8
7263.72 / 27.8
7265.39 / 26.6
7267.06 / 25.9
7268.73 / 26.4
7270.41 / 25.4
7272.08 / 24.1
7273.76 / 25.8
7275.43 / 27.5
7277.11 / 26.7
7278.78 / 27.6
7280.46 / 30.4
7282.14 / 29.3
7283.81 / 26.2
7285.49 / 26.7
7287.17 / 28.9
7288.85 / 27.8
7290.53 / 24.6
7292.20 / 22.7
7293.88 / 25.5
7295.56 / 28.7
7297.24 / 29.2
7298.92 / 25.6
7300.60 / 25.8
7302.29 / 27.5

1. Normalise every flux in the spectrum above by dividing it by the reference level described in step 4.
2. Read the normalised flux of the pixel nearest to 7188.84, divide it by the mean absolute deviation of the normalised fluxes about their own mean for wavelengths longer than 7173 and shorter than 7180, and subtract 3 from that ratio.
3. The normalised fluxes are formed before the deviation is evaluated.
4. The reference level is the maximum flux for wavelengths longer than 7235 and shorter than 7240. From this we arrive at 18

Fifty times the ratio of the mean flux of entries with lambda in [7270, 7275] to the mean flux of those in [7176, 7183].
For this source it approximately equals 51.8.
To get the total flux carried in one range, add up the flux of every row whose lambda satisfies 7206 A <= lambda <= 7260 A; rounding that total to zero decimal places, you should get 869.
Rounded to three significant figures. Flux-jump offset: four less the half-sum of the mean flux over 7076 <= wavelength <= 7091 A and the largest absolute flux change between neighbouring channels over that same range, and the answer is -10.6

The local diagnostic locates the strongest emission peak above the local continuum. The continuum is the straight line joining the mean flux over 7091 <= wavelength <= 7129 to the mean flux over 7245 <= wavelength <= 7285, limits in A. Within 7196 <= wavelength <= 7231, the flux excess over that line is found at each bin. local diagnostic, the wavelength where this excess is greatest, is 7208.73 A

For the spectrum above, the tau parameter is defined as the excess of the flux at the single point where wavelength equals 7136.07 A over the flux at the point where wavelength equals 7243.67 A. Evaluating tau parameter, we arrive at -1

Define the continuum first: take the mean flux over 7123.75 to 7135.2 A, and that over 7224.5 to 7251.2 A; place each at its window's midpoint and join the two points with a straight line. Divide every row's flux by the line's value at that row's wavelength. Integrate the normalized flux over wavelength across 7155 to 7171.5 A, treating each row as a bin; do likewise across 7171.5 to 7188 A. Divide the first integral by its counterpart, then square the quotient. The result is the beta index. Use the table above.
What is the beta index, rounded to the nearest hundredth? 1.17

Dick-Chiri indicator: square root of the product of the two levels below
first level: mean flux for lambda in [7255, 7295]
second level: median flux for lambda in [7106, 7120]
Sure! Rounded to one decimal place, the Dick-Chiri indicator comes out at 27.8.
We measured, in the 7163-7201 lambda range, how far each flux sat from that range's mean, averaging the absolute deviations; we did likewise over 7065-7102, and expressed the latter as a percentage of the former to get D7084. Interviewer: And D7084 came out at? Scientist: 52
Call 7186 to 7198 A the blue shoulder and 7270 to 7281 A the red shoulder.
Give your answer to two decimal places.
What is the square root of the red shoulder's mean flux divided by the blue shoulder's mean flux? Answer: 0.94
